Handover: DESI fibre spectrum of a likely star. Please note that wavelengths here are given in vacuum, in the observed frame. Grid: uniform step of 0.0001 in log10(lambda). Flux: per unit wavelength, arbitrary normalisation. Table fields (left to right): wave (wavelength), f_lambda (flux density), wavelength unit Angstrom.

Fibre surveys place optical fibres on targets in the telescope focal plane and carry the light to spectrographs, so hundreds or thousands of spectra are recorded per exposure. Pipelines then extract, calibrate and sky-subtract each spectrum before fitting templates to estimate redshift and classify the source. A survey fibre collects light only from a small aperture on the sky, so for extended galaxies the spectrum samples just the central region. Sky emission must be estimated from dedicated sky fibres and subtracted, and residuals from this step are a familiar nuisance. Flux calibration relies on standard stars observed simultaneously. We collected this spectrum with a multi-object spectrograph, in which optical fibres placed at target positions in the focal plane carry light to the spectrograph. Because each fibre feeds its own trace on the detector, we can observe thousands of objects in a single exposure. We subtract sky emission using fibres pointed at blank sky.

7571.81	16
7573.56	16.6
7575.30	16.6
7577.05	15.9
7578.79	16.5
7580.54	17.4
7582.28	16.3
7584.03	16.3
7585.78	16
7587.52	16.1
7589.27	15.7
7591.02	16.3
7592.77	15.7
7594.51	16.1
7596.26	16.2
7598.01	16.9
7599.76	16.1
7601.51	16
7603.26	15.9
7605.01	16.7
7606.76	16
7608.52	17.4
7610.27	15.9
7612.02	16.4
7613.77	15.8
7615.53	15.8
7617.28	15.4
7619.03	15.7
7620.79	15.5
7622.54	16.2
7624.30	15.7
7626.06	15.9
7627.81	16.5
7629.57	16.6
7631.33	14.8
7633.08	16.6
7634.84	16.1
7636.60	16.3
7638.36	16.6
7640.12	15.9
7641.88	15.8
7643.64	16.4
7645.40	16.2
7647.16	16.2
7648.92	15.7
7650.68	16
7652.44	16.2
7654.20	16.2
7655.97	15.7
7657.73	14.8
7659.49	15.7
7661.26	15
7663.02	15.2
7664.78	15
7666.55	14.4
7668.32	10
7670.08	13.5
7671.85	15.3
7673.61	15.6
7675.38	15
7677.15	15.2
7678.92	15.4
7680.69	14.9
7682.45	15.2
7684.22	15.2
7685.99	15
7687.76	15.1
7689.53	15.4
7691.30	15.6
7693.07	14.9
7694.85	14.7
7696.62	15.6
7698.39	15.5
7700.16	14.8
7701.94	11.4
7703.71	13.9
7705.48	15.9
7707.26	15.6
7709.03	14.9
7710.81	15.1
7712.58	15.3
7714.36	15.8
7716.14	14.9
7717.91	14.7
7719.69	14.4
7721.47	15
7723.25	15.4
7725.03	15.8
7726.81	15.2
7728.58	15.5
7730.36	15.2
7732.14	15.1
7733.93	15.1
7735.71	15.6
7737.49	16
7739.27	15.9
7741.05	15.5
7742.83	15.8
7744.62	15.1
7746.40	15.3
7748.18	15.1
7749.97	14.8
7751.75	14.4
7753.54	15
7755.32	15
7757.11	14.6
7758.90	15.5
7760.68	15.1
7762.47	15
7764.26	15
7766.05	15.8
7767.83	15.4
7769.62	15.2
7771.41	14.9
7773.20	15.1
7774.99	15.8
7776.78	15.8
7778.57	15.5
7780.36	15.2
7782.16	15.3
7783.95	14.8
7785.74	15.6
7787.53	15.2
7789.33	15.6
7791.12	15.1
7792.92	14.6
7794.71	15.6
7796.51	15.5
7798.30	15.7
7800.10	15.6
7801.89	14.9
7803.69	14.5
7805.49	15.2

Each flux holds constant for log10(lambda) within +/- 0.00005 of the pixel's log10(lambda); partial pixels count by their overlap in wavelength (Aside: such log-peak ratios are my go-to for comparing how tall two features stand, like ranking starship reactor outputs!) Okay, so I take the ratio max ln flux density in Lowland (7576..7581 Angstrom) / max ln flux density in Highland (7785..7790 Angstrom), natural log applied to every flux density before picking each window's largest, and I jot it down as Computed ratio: 1.04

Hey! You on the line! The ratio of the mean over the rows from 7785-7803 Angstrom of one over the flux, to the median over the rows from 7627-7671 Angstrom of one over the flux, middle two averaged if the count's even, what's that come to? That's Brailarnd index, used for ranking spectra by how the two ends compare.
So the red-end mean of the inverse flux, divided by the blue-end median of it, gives 1.04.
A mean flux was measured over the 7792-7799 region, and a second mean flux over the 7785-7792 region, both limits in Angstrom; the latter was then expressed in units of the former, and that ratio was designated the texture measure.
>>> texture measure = 1.00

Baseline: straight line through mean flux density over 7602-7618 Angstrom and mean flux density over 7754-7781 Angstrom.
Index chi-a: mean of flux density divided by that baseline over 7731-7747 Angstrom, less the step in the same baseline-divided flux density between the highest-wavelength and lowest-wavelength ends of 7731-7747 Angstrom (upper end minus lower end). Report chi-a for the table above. 0.99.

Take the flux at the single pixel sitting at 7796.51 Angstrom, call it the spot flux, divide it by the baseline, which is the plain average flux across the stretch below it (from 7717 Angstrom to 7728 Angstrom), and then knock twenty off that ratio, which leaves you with -19.0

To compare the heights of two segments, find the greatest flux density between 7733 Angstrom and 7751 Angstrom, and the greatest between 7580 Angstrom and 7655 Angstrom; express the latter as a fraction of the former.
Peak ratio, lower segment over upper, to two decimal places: 1.09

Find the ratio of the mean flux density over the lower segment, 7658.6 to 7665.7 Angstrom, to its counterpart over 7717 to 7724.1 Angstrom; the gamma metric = 1.02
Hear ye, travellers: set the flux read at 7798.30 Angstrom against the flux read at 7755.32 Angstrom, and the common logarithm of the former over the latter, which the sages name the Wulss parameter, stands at 0.020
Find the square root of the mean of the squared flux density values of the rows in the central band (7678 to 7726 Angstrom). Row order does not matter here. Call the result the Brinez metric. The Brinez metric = 15.0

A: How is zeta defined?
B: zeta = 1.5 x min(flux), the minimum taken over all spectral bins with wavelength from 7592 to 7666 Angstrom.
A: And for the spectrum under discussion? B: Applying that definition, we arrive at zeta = 22.2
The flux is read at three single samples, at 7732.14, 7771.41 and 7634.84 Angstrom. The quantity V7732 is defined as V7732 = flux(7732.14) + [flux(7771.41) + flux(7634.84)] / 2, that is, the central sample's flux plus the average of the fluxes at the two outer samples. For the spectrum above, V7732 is 30.6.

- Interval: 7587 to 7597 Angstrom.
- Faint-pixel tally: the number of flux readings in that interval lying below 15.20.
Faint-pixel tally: 0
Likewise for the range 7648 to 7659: 1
